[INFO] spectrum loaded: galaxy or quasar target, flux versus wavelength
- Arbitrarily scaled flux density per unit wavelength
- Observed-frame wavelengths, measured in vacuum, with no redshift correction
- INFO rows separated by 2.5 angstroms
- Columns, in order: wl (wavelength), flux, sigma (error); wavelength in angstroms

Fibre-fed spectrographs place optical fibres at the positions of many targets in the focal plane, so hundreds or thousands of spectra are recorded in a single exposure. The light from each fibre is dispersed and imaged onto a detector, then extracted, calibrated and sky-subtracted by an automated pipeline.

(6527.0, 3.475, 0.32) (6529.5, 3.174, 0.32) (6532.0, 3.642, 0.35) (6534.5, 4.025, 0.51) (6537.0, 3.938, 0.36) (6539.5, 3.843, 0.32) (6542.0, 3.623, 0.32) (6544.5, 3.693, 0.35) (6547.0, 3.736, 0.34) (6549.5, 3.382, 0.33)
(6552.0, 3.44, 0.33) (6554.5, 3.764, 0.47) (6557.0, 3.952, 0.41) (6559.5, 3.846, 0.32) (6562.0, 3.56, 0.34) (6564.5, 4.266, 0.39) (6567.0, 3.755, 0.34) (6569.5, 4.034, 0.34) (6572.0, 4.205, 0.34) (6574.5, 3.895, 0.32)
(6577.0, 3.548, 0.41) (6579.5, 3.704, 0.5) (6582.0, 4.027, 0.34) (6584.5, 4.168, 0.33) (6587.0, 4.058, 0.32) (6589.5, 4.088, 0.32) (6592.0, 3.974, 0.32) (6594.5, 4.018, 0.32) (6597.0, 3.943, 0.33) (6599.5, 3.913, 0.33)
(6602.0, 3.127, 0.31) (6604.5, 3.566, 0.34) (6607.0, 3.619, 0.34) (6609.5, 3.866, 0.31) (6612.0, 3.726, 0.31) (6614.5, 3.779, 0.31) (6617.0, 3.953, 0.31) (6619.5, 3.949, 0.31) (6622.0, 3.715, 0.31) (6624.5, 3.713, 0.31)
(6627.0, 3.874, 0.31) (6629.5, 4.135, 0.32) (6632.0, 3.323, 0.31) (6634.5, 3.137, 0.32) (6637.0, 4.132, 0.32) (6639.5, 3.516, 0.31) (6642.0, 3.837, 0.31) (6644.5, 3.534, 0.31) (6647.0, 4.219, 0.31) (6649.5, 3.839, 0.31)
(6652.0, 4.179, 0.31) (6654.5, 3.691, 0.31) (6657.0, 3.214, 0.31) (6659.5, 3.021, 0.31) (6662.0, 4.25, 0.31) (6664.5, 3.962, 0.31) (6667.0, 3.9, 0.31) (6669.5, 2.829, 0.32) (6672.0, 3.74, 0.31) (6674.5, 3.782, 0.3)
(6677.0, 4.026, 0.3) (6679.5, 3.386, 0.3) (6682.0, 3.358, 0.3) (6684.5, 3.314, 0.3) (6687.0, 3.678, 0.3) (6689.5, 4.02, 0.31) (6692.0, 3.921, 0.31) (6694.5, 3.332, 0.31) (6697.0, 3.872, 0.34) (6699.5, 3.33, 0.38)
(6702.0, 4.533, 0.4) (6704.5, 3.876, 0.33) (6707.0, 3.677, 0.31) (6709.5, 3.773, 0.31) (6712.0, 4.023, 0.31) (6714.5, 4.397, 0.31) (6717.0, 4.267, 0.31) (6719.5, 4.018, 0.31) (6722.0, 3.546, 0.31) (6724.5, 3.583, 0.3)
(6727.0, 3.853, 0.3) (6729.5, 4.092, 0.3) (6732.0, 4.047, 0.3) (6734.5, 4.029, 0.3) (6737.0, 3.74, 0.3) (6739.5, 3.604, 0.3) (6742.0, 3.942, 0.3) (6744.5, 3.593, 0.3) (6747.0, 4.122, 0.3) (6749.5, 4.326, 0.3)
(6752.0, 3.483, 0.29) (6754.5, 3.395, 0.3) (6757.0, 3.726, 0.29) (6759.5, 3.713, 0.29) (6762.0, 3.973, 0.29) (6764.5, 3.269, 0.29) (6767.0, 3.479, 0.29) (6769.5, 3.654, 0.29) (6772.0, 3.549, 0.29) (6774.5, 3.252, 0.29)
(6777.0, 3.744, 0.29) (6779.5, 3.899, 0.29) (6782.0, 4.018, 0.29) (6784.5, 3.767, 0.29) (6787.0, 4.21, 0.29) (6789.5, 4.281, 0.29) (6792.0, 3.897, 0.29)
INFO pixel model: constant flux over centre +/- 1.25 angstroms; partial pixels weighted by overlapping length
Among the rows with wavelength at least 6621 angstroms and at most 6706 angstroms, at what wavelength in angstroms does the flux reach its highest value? 6702.0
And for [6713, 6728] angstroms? 6714.5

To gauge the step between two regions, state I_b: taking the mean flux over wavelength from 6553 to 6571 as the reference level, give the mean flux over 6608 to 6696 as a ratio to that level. 0.96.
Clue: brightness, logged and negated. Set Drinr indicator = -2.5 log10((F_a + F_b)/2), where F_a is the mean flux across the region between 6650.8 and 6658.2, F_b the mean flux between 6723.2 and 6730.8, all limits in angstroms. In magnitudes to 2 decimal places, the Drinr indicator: -1.44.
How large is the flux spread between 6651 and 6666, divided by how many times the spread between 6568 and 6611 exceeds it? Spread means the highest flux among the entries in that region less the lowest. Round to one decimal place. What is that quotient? 1.4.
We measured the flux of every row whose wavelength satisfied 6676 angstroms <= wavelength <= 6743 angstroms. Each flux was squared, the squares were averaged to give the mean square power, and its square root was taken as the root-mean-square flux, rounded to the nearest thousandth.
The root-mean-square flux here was 3.837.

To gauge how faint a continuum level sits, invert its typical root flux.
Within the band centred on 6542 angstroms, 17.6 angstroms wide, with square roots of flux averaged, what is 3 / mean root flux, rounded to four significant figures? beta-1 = 1.550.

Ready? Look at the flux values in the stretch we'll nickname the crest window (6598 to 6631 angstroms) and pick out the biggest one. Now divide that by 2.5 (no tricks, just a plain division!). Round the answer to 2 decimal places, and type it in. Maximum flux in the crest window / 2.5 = 1.65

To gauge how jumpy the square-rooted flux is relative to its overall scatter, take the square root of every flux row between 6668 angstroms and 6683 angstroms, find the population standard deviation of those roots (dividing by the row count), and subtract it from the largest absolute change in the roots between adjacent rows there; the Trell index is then 0.15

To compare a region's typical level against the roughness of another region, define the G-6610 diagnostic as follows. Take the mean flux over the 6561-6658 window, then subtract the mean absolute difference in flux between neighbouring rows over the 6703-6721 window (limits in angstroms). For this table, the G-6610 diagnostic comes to 3.60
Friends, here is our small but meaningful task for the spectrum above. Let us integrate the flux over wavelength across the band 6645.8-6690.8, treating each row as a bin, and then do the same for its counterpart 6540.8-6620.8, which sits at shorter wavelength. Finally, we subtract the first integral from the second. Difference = 139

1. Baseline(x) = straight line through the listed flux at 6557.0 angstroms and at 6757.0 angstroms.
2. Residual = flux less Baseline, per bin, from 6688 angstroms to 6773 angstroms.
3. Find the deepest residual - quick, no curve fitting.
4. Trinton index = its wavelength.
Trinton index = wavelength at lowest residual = 6694.5 angstroms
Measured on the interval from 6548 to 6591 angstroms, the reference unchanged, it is 6549.5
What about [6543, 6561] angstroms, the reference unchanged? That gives 6549.5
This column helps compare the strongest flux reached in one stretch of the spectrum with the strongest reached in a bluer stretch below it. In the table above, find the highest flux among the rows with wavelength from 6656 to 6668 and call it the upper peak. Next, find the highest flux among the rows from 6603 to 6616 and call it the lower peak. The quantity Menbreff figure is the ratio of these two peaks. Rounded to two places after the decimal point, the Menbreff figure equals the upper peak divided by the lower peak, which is 1.10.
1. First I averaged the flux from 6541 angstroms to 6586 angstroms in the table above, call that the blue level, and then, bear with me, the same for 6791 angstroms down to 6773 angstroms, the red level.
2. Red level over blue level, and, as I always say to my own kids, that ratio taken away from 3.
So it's 1.98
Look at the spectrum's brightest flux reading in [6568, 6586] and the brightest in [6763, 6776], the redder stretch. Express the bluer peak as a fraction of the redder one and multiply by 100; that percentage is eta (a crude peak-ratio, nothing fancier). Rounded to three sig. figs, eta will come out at 115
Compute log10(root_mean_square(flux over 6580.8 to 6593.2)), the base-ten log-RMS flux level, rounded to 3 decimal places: 0.609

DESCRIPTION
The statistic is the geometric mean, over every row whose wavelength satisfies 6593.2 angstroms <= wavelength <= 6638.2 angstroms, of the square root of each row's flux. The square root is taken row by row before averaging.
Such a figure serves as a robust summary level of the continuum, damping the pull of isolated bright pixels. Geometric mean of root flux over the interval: 1.933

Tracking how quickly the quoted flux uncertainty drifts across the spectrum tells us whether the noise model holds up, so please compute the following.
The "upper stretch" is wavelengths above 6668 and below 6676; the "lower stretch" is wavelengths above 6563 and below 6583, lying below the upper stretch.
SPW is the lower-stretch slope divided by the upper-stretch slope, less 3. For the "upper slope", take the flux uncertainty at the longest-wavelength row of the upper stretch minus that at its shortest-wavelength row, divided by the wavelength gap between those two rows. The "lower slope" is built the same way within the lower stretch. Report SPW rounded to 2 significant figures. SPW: -2.3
